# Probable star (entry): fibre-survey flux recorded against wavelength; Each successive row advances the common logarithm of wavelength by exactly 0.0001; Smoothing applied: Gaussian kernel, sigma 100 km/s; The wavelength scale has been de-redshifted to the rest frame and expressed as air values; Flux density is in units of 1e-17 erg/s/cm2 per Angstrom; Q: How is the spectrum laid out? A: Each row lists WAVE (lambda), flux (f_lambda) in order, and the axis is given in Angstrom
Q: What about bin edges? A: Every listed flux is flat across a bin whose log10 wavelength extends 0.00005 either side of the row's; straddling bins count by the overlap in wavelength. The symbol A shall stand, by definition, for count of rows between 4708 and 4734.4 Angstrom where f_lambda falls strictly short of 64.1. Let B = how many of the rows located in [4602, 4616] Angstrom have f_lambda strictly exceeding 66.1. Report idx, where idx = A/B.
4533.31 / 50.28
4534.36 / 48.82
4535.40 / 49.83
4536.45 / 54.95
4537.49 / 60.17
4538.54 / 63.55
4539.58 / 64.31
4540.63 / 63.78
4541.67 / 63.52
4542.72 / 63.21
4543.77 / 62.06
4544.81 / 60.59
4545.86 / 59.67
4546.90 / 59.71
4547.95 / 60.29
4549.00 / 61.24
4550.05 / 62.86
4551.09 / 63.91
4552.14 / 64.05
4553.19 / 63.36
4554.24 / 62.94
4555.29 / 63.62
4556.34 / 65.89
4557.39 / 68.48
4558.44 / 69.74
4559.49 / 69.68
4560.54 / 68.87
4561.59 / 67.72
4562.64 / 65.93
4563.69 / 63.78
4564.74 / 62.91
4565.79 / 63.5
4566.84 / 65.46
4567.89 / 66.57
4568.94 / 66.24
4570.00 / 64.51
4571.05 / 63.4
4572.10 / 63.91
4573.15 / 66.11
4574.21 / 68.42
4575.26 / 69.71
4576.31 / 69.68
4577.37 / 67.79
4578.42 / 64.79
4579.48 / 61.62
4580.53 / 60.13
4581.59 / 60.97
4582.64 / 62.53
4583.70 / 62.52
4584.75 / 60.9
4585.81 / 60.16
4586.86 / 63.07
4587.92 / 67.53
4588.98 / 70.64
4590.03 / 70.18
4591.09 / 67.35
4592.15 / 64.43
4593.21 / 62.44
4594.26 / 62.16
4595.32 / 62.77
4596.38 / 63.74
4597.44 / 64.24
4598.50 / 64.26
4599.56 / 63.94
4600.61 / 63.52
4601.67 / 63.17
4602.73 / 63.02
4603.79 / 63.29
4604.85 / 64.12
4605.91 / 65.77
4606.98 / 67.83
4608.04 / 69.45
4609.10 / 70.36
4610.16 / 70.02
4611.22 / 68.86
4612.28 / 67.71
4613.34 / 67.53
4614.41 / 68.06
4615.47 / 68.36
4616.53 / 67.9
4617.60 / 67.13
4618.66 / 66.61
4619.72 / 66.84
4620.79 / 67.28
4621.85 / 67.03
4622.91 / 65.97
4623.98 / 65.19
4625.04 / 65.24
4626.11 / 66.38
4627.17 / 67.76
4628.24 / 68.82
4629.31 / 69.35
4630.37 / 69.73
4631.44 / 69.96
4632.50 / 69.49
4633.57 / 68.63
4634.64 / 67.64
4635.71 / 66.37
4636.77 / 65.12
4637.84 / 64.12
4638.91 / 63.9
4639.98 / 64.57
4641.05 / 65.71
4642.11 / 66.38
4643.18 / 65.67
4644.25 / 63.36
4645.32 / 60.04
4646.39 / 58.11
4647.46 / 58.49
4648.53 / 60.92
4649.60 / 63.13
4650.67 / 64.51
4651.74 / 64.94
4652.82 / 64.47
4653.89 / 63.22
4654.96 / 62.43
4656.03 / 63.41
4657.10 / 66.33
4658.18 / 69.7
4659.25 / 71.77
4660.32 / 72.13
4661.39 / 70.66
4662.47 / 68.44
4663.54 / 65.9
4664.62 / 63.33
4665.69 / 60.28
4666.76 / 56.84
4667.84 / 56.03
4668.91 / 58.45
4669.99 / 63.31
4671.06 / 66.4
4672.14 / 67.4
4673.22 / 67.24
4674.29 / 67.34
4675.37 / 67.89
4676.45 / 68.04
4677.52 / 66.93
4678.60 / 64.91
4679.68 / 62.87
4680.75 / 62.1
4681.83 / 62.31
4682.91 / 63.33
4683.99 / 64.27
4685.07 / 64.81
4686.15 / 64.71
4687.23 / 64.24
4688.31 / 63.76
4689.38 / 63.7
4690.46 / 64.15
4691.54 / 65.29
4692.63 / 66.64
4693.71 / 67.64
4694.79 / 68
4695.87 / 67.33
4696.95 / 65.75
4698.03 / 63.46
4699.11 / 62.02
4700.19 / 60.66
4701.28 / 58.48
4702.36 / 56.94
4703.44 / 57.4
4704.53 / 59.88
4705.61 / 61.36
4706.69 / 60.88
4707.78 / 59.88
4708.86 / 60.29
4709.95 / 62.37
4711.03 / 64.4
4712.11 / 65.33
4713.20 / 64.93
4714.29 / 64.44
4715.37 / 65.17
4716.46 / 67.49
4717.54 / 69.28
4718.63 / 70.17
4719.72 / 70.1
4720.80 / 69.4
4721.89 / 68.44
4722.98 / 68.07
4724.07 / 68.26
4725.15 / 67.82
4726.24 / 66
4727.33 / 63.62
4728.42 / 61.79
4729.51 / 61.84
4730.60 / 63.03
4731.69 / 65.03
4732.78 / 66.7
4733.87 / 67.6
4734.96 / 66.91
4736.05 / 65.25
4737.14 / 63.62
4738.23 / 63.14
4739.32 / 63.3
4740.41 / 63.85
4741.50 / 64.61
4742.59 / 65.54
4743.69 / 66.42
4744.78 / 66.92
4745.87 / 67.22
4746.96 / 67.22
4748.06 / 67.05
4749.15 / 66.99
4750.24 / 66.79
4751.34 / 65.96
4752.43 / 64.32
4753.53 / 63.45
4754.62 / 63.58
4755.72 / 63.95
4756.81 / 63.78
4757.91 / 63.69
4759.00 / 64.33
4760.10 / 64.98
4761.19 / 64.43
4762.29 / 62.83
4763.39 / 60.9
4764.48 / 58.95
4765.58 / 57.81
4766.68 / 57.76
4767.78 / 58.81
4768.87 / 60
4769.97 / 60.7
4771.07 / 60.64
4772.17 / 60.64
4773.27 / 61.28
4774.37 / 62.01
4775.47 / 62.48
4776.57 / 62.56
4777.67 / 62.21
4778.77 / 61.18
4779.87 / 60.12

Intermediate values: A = 6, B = 9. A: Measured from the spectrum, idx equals 0.67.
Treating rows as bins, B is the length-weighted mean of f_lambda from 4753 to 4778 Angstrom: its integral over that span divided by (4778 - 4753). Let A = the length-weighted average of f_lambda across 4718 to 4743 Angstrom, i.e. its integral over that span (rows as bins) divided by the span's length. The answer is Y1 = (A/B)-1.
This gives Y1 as 0.07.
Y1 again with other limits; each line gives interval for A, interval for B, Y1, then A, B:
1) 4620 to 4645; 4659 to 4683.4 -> 0.03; 66.6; 65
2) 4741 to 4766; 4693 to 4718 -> 0.02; 64.5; 63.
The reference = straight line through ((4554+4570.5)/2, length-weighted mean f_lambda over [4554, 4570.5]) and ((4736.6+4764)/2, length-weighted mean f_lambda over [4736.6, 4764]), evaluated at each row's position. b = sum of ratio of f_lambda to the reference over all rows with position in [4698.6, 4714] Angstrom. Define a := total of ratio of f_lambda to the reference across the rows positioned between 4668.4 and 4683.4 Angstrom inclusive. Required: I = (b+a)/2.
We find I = 13.5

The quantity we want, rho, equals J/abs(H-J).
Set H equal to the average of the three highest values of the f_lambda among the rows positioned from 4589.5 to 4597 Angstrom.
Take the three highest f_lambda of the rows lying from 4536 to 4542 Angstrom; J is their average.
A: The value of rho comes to 19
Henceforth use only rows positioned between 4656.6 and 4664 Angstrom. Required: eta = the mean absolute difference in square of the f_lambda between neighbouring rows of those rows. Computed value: 277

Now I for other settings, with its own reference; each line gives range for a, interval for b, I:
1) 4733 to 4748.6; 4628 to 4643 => 14.3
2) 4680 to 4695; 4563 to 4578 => 13.9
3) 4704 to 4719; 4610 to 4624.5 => 14.1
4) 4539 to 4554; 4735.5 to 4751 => 13.7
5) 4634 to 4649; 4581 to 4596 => 13.6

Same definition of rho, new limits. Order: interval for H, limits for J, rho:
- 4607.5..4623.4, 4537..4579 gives 299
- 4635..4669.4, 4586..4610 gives 62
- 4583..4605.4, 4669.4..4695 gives 46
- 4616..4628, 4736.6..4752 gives 139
